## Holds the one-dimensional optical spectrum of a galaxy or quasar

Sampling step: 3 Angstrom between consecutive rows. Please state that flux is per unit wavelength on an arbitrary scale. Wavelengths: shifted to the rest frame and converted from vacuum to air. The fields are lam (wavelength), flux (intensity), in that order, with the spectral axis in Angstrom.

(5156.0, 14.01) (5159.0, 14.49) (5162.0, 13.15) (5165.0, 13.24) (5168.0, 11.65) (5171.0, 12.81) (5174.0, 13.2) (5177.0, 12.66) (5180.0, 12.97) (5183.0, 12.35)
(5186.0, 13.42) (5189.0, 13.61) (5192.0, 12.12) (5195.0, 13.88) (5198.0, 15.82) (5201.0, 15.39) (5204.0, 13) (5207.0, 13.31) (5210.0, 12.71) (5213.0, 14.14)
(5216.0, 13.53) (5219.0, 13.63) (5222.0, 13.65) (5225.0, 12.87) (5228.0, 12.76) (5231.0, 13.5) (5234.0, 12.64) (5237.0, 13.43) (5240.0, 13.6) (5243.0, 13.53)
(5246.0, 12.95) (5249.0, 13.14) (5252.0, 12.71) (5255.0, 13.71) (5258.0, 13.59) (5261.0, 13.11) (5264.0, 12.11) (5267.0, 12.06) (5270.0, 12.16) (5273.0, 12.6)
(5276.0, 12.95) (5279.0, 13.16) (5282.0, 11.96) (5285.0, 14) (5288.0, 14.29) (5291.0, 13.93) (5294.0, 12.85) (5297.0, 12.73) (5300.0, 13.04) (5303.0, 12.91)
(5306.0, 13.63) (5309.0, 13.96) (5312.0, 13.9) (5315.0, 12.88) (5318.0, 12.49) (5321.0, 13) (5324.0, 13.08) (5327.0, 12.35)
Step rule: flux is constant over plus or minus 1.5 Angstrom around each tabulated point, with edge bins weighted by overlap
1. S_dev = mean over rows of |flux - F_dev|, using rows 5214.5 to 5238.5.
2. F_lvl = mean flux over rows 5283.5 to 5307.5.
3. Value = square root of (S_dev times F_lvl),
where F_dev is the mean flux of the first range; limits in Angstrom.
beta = 2.23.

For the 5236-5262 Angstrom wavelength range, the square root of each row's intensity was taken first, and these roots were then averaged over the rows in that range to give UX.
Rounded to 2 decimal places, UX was 3.65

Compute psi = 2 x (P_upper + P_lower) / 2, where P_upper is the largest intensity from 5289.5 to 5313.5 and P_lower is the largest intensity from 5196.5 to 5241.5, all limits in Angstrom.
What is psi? 29.8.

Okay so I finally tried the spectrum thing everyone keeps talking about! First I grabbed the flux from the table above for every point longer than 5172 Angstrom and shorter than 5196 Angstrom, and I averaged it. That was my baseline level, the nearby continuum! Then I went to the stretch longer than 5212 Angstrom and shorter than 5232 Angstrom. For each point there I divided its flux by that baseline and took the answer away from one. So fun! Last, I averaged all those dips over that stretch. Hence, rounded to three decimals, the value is -0.032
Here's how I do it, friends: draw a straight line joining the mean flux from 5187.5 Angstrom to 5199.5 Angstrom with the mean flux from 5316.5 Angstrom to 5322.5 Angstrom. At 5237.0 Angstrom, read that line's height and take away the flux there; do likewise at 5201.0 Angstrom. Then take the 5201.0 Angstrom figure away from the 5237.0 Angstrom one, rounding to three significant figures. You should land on 1.64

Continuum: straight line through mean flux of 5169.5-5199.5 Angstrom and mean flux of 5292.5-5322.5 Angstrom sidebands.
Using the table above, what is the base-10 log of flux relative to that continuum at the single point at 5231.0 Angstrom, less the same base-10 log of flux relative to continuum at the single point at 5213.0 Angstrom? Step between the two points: -0.019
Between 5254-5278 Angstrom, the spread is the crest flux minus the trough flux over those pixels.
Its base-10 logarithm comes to 0.22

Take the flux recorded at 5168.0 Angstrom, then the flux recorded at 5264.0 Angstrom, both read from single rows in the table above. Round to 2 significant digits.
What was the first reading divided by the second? 0.96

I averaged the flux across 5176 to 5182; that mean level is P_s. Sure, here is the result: 12.8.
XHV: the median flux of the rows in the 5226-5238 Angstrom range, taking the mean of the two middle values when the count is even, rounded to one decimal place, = 13.1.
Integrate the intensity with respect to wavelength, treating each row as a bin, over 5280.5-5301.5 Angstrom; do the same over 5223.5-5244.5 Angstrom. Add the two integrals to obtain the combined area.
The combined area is 555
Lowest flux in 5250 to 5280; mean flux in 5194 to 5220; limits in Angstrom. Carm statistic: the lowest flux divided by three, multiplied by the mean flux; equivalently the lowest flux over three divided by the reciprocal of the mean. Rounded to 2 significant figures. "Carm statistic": 56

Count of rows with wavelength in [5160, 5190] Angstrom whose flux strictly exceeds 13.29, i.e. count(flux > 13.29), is 2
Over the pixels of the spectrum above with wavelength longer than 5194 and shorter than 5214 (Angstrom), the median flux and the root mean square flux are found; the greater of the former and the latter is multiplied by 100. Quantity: 1408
